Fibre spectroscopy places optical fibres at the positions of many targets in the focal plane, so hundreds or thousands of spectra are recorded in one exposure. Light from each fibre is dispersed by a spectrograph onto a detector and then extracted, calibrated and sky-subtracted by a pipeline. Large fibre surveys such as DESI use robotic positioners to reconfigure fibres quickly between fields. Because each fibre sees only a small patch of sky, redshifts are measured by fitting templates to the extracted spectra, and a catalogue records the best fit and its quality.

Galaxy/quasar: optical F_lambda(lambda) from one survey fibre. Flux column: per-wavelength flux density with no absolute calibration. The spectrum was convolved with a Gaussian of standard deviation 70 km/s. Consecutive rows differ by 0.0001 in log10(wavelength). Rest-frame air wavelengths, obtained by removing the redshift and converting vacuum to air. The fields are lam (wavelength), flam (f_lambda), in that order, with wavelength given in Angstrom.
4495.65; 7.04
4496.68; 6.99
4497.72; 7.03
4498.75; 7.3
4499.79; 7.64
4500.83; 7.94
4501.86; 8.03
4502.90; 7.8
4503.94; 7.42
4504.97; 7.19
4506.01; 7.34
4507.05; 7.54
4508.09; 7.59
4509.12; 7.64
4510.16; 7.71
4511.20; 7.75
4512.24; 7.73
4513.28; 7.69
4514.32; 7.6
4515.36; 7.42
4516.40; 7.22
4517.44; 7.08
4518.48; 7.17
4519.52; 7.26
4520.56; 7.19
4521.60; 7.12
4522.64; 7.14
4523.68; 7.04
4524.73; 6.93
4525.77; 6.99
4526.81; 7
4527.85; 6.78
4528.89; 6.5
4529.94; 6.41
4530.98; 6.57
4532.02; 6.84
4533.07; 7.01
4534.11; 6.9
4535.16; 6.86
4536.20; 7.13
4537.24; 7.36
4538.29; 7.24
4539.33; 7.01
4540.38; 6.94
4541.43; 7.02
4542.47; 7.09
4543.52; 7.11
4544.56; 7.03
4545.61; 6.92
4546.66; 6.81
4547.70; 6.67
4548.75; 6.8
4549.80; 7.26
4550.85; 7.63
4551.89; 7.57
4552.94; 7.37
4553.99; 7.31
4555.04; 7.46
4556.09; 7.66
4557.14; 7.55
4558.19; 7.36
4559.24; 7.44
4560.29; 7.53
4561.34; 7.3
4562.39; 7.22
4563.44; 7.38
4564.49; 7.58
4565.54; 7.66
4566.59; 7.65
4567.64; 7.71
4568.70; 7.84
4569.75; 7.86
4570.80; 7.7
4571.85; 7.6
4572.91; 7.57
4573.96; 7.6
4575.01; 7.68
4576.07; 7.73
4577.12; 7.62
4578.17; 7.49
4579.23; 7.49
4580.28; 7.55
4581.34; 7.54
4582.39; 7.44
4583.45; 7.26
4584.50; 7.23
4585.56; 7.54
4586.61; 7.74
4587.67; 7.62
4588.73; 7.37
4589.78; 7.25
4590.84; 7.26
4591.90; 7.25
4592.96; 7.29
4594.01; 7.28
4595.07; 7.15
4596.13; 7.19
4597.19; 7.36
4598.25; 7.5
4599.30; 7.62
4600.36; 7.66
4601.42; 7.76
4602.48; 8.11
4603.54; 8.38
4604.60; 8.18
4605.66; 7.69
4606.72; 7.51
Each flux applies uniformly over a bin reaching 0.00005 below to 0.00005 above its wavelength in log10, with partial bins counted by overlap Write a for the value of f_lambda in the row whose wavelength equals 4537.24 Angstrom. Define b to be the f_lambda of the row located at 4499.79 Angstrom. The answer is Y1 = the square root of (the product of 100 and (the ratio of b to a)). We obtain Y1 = 10.2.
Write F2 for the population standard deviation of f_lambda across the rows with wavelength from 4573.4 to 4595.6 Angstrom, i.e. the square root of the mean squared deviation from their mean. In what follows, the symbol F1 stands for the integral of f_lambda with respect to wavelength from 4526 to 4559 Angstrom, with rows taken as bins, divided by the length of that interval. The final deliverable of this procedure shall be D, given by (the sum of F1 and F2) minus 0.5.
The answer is 6.75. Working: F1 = 7.07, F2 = 0.18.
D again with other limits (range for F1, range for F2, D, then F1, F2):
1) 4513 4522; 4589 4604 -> 7.15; 7.30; 0.36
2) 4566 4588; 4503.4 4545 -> 7.42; 7.59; 0.33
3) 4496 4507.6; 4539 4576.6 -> 7.28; 7.47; 0.32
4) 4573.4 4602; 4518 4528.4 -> 7.10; 7.47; 0.14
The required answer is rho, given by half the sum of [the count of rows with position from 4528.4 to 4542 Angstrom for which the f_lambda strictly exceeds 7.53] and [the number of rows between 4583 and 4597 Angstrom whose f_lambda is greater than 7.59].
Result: 1.0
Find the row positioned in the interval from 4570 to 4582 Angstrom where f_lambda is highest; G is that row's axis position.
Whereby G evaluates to 4576.07 Angstrom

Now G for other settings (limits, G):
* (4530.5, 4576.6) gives 4569.75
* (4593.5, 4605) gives 4603.54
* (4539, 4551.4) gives 4550.85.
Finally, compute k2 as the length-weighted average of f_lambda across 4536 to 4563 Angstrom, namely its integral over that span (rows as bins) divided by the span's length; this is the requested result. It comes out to 7.22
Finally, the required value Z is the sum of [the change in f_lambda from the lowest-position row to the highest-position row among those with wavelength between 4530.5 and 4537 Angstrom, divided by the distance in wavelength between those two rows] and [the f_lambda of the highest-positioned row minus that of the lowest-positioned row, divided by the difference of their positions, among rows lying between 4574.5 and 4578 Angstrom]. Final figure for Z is 0.08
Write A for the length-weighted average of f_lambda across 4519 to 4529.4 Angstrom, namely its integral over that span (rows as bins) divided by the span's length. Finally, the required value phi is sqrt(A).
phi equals 2.65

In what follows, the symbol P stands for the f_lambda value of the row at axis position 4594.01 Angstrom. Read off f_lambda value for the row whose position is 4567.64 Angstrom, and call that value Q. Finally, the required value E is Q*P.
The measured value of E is 56.1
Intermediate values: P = 7.28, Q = 7.71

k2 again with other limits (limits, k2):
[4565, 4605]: 7.57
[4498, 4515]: 7.61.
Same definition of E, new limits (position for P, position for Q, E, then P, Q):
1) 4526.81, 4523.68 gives 49.3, 7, 7.04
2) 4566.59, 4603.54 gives 64.1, 7.65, 8.38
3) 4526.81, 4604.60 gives 57.3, 7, 8.18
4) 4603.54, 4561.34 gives 61.2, 8.38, 7.3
